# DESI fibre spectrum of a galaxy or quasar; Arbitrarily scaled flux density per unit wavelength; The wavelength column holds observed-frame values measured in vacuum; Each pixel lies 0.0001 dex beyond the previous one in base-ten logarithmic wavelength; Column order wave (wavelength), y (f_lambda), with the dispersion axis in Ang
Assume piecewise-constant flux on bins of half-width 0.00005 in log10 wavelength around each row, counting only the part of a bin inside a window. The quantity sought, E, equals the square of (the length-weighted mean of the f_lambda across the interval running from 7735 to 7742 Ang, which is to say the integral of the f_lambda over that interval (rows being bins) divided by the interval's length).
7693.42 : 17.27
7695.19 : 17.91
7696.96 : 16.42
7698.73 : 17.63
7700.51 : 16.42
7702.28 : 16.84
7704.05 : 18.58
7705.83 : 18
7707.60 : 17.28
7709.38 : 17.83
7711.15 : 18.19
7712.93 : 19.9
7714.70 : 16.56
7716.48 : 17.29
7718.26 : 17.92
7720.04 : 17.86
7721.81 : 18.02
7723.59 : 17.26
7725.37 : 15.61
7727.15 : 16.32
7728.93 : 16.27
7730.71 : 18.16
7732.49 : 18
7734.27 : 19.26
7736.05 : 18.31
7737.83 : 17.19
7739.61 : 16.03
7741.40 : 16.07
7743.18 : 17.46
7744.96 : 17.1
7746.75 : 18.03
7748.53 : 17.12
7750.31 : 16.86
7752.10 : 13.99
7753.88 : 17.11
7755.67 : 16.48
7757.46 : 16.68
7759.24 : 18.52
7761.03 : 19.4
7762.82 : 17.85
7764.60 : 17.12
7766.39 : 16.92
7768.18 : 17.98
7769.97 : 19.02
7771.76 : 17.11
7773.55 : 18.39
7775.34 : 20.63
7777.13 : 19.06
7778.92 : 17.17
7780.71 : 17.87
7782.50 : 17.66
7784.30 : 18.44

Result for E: 288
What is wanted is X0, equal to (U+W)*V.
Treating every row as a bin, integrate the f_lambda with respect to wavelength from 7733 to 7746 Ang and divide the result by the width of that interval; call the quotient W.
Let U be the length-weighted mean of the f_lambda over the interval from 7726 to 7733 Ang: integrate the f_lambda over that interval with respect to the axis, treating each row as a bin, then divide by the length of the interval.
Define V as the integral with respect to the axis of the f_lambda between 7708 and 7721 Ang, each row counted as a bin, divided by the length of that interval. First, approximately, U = 17.1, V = 17.9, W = 17.4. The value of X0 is 617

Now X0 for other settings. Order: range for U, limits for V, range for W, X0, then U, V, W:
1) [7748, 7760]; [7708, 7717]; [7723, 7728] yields 592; 16.6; 17.9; 16.3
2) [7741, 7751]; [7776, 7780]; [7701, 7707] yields 637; 17.2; 18.3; 17.7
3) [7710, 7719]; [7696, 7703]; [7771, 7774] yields 600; 18.0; 16.8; 17.7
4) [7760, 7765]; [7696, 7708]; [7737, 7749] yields 610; 18.2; 17.3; 17.0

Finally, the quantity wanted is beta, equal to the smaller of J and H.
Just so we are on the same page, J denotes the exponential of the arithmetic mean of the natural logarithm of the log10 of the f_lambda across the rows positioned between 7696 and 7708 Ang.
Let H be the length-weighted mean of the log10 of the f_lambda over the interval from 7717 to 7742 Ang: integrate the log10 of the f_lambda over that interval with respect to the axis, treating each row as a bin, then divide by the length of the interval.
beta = 1.24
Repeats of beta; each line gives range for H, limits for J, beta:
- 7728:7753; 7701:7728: 1.23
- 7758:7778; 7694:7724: 1.25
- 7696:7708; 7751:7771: 1.24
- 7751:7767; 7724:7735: 1.23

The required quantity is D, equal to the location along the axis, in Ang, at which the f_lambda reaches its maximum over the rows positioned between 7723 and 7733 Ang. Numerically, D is 7730.71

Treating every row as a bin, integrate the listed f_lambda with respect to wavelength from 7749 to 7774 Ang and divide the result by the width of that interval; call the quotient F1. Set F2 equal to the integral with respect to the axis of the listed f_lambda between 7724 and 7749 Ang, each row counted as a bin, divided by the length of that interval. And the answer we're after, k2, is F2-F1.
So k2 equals -0.2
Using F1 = 17.4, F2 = 17.2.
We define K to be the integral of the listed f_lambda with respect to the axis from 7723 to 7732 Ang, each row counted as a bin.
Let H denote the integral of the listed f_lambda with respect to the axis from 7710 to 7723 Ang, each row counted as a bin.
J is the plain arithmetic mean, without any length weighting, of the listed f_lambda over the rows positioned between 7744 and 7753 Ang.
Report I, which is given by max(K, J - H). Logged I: 151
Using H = 233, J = 16.6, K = 151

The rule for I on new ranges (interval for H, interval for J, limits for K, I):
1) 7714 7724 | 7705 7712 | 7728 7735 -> 125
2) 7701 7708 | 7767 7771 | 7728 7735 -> 125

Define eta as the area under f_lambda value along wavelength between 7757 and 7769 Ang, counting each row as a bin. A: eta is 214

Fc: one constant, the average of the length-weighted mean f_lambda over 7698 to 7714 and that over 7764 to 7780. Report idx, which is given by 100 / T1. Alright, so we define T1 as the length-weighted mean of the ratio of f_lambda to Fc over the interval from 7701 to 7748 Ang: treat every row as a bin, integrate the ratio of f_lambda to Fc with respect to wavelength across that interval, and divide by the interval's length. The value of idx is 103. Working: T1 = 0.972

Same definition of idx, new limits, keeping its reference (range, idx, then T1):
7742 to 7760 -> 106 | 0.939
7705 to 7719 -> 101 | 0.993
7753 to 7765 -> 102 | 0.978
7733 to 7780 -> 102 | 0.976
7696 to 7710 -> 104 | 0.965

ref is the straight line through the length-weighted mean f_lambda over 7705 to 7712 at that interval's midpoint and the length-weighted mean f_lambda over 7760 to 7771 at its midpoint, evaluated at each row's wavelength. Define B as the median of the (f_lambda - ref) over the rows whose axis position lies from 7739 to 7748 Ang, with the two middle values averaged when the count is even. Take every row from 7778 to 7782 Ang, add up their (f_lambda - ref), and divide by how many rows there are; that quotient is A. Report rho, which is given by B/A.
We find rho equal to 1.5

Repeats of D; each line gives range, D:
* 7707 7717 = 7712.93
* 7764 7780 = 7775.34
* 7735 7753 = 7736.05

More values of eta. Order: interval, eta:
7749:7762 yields 221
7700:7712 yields 212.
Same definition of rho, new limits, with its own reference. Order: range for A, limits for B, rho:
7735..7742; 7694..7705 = 0.5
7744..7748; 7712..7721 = 0.0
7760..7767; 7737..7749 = 4.1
